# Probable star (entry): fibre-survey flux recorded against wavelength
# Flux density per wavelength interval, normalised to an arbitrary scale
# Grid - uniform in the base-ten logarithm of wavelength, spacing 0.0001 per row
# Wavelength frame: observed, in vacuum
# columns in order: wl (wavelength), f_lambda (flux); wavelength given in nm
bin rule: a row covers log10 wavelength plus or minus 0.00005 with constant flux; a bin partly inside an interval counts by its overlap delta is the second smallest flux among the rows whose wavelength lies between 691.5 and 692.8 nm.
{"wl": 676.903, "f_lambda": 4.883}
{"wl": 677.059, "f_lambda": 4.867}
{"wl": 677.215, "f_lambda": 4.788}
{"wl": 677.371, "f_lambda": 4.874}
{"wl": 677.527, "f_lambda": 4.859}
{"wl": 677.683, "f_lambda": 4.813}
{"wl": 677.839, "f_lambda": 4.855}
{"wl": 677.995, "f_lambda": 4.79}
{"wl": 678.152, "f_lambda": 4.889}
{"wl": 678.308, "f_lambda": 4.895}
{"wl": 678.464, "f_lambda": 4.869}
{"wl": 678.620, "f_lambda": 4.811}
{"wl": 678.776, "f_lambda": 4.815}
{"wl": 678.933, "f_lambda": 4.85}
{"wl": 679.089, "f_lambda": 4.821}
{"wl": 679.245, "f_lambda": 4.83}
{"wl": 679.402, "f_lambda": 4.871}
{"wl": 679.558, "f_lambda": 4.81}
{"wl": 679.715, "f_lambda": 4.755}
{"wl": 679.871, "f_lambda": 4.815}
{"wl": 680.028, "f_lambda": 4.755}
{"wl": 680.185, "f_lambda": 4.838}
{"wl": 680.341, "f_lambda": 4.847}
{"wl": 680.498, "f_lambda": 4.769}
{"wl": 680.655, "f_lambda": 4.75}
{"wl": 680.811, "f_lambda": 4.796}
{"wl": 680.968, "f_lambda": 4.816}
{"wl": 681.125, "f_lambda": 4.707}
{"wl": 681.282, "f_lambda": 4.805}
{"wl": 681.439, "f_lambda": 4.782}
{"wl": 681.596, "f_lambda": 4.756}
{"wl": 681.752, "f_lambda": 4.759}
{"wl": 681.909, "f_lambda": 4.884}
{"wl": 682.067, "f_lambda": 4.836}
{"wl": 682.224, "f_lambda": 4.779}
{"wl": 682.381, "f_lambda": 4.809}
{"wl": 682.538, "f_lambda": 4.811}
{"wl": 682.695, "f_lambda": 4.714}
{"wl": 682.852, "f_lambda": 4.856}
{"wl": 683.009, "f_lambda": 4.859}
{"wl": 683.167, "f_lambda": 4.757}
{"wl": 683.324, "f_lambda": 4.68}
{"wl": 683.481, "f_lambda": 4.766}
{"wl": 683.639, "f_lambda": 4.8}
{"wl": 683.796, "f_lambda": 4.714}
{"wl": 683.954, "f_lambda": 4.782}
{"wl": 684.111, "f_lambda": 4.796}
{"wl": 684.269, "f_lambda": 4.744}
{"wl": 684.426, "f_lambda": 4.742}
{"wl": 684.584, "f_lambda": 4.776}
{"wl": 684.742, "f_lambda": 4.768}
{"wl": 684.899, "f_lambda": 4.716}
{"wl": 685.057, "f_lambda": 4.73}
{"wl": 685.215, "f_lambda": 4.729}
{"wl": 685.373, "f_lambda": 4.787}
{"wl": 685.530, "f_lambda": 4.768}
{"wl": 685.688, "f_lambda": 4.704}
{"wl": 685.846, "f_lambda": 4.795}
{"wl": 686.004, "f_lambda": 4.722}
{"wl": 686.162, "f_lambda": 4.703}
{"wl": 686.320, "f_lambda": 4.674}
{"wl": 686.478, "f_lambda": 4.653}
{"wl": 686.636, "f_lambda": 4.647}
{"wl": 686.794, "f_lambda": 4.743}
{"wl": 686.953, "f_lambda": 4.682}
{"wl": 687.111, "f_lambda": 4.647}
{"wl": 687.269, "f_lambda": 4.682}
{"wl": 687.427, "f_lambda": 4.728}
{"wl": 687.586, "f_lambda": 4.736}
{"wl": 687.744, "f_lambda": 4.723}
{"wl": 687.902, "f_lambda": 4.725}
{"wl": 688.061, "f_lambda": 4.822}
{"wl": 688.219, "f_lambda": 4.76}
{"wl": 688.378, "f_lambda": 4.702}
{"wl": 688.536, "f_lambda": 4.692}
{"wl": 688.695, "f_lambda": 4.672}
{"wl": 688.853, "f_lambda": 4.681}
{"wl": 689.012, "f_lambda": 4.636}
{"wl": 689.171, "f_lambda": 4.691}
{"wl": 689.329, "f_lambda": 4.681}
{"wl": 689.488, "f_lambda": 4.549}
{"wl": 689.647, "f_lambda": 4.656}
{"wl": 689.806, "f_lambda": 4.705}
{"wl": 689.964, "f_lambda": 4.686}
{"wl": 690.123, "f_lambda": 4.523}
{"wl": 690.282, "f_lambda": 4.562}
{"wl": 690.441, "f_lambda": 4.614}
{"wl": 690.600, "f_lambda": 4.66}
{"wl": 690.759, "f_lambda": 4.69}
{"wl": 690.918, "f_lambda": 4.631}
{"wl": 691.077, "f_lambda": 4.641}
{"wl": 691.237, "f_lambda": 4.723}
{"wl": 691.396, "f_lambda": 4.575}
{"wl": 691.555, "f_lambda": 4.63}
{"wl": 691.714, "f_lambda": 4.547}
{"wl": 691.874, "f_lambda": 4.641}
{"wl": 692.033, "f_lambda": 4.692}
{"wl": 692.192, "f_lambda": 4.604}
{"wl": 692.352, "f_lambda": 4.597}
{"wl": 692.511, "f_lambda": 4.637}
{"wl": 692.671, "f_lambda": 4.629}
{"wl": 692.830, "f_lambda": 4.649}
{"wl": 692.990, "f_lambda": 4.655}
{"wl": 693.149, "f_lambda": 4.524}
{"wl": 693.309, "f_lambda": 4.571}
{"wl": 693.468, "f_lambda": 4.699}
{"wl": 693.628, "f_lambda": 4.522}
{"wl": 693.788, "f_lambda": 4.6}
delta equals 4.597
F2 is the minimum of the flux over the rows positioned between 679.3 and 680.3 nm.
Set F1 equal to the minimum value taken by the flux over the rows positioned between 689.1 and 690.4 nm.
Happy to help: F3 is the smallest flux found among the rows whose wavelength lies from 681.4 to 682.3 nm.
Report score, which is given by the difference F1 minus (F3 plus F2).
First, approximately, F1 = 4.523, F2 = 4.755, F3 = 4.756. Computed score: -4.99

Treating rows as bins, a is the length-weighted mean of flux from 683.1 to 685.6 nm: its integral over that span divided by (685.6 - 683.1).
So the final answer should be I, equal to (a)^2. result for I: 22.6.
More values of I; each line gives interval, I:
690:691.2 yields 21.3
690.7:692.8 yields 21.5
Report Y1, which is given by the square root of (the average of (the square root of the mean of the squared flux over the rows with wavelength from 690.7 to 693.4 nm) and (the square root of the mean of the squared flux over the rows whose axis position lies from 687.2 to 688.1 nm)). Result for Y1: 2.164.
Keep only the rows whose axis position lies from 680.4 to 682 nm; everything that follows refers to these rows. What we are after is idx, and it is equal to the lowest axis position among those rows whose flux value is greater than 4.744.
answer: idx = 680.498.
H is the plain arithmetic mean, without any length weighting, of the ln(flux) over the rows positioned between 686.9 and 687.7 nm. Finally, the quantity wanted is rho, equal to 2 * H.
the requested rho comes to 3.09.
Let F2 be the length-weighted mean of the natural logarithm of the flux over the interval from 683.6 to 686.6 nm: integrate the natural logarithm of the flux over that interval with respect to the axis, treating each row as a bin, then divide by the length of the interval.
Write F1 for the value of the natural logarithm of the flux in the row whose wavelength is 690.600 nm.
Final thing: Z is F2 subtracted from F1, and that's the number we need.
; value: -0.017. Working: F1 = 1.54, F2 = 1.56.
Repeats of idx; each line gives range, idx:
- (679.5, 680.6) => 679.558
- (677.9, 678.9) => 677.995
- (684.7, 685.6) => 684.742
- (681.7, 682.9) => 681.752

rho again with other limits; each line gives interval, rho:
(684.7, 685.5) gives 3.11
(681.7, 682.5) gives 3.14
